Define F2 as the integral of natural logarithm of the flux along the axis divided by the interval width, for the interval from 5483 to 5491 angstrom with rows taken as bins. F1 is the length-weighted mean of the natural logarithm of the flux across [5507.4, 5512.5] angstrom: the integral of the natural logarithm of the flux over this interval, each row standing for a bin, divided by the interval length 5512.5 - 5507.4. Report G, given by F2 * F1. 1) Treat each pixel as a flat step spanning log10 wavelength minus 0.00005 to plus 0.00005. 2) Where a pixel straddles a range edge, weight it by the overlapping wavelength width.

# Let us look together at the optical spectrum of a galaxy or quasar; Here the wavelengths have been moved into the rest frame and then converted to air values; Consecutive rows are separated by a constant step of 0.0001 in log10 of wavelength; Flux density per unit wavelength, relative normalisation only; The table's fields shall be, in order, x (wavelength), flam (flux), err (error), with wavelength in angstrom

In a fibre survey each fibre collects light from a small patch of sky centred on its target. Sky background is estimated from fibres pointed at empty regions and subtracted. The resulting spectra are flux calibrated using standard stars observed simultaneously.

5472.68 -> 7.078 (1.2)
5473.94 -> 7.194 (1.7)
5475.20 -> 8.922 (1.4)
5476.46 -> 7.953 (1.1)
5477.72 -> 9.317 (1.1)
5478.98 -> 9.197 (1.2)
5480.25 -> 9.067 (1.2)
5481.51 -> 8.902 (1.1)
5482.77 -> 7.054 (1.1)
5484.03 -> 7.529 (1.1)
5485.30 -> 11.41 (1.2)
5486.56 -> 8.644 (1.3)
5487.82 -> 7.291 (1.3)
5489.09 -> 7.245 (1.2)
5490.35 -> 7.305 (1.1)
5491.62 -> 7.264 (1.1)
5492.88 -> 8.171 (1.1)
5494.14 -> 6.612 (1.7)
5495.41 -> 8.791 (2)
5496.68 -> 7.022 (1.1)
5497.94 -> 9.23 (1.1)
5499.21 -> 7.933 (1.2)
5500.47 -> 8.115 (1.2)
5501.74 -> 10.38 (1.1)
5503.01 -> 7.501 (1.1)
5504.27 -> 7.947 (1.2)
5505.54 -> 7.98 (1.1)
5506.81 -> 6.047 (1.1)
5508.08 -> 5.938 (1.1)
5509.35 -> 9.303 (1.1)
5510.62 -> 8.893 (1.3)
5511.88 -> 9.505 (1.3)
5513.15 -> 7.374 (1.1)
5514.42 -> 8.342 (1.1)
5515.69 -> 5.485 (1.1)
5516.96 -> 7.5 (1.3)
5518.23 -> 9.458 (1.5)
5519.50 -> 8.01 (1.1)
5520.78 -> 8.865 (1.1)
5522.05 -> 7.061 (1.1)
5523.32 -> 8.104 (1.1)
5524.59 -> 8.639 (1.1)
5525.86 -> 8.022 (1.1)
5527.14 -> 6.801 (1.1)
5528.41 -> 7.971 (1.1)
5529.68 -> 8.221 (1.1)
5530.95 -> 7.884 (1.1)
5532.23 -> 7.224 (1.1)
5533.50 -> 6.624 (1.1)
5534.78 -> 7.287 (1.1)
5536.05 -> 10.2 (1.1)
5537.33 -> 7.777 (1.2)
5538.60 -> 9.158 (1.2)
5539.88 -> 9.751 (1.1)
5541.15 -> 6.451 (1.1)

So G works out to 4.40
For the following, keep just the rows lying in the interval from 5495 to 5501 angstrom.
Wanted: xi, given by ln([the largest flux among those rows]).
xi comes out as 2.22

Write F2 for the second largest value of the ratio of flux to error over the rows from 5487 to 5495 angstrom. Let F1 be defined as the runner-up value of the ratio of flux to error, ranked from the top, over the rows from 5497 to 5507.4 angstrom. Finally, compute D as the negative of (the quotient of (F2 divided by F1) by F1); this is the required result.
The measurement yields -0.09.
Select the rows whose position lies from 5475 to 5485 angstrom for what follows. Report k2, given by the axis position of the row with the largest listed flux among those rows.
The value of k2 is 5477.72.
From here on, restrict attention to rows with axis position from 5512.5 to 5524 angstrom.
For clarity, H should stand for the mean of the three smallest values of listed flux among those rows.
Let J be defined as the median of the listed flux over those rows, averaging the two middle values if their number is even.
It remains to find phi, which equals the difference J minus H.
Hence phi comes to 1.4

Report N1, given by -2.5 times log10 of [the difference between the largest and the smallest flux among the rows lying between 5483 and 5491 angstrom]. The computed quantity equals -1.5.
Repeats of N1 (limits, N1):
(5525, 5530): -0.4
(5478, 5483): -0.8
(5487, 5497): -0.8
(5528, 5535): -0.5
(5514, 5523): -1.5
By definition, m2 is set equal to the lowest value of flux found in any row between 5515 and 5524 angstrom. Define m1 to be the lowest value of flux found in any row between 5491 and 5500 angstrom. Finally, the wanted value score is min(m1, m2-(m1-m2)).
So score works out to 4.4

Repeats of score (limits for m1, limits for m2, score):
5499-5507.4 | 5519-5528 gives 6.0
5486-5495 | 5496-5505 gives 6.6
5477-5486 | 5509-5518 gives 3.9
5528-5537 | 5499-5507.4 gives 5.5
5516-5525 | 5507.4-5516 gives 3.9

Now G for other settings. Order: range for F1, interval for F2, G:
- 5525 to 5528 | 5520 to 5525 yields 4.22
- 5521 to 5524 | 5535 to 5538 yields 4.44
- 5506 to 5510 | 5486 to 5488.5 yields 4.01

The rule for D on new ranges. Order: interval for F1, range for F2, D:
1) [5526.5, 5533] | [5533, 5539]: -0.15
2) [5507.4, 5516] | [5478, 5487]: -0.14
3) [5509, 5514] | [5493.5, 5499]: -0.12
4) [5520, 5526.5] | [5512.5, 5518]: -0.11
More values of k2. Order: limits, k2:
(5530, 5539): 5536.05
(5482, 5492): 5485.30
